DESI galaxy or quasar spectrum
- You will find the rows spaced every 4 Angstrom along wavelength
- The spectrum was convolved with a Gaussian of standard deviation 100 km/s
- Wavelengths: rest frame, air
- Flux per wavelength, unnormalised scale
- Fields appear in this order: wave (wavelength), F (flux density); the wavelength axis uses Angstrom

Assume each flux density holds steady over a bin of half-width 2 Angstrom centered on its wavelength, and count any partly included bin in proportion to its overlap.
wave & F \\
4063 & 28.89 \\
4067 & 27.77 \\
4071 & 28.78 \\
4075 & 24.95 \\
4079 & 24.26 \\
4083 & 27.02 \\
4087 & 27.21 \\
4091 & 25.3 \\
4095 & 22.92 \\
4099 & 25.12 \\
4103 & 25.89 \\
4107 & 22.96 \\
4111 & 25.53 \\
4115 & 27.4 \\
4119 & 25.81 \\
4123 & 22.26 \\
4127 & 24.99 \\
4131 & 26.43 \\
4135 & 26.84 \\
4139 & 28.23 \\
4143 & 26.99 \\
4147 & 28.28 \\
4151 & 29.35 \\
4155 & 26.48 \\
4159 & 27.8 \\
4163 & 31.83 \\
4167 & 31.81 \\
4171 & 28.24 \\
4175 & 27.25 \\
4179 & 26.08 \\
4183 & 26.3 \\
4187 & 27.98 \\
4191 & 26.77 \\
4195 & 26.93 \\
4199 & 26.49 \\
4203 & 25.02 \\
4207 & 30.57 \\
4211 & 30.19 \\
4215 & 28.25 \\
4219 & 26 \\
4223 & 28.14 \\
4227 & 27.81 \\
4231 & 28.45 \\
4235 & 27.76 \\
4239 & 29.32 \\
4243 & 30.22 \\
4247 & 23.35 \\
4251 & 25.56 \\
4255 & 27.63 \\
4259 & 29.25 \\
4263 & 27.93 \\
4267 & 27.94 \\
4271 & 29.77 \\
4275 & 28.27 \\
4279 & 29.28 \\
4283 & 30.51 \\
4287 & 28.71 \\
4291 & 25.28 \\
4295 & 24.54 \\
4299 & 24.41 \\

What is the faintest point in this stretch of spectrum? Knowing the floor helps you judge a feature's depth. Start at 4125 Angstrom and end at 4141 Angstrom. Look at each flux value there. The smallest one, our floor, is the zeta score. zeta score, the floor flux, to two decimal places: 24.99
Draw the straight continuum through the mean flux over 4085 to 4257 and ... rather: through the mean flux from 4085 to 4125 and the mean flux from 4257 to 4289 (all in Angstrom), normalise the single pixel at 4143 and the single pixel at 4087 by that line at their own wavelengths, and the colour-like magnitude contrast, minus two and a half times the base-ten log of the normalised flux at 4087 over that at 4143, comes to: -0.06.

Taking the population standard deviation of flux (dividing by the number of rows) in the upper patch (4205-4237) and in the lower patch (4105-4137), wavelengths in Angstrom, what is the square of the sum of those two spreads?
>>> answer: 9.3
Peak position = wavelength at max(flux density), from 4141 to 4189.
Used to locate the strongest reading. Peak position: 4163 Angstrom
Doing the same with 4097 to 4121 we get 4115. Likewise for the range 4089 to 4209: 4163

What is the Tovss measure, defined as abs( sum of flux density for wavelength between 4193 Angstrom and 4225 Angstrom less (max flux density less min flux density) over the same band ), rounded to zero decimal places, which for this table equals 216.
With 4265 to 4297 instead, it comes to 218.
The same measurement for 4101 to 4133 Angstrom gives 196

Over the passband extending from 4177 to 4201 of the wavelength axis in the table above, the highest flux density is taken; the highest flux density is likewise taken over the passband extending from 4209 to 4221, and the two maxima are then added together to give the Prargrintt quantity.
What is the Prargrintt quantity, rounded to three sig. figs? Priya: 58.2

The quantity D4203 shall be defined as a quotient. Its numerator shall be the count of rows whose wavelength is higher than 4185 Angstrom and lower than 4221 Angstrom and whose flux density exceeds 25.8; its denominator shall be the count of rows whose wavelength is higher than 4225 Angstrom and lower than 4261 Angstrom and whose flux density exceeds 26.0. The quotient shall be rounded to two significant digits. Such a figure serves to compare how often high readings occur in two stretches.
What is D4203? 1.1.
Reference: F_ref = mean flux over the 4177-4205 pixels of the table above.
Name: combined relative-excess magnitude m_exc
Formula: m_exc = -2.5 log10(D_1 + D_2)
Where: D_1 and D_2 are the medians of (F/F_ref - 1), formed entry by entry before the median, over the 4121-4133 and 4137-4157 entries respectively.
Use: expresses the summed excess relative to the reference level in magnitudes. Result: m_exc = 5.3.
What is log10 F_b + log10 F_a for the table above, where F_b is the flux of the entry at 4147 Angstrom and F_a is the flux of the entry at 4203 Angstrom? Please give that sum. 2.85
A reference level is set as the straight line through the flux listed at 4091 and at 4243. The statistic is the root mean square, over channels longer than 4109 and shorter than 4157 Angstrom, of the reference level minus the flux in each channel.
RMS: 1.6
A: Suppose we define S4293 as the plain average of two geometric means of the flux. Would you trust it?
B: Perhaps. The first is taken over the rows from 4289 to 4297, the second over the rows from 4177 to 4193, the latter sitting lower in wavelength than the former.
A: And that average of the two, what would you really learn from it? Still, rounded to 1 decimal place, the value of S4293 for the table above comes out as 25.8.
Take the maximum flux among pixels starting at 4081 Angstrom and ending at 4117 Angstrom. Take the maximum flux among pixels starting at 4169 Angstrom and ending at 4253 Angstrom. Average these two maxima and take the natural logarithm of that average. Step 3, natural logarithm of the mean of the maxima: 3.37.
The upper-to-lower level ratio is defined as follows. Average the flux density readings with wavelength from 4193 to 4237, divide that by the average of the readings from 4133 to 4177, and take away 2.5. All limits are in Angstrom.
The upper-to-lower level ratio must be -1.52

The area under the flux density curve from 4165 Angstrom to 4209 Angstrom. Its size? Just 1214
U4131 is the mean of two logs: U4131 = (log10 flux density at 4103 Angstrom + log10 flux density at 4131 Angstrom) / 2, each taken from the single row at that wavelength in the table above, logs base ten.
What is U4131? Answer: 1.418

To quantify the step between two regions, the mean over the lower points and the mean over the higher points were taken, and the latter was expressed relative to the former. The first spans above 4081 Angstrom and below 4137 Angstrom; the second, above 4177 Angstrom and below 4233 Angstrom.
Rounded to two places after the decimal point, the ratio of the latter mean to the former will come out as 1.08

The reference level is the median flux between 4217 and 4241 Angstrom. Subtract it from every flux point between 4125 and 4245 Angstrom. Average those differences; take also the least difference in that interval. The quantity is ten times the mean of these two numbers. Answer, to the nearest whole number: -15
